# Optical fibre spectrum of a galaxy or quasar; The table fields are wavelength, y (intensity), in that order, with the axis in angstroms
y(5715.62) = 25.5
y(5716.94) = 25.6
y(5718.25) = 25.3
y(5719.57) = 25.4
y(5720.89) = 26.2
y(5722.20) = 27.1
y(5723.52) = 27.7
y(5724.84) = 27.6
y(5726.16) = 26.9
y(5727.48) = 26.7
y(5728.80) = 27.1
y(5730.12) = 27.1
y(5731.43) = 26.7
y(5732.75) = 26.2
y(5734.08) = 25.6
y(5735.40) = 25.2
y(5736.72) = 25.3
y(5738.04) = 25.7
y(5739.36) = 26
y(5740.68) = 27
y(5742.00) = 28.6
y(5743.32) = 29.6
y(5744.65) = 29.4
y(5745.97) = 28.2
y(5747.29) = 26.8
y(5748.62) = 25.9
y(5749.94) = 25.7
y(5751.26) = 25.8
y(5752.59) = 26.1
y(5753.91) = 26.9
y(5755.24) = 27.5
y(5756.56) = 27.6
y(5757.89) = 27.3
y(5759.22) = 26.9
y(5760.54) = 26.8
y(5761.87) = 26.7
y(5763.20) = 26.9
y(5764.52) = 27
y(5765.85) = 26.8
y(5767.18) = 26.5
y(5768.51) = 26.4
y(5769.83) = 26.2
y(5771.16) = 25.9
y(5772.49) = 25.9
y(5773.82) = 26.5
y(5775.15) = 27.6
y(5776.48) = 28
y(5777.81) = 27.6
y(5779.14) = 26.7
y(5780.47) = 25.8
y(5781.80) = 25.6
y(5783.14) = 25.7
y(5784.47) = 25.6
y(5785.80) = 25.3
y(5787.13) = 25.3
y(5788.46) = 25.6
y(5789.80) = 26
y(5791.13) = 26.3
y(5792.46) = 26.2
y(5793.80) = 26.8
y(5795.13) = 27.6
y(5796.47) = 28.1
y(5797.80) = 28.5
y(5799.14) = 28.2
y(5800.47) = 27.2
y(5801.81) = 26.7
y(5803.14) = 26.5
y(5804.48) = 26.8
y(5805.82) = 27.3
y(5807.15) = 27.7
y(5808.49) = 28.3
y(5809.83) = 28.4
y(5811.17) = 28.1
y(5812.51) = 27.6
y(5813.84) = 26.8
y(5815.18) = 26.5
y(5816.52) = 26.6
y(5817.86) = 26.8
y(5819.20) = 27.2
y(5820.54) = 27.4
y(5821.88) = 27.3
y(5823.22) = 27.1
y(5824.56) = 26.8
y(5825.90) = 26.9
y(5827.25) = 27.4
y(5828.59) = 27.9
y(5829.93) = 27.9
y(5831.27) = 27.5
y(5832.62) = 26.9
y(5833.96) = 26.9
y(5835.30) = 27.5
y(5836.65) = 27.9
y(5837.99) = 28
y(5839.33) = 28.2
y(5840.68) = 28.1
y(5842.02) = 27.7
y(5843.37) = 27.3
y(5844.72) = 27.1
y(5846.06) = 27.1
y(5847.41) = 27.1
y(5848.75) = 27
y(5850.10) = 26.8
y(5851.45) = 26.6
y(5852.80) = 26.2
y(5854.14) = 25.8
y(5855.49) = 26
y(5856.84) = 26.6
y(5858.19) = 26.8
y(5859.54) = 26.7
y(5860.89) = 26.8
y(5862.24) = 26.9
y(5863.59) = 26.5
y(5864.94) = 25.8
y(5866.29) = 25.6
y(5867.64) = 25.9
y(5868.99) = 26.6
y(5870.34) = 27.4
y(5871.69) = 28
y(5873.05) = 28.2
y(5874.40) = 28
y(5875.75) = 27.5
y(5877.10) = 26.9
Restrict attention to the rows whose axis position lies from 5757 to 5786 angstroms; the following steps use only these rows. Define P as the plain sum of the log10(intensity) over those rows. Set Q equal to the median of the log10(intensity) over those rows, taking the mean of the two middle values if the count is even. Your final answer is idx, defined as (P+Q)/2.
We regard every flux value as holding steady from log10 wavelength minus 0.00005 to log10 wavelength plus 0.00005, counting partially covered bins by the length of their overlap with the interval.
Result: 16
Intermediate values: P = 31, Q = 1.42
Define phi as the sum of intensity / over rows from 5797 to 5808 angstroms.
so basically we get 219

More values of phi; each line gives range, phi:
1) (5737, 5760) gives 461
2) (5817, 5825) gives 163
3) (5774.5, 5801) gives 534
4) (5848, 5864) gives 319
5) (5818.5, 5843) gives 495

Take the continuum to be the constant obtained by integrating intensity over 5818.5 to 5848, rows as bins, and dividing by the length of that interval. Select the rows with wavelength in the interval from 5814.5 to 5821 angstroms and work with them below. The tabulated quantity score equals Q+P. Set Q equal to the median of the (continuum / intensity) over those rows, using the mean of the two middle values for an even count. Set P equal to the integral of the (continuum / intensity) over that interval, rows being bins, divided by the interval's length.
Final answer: 2.04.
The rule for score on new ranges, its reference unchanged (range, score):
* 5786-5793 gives 2.12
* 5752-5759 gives 2.02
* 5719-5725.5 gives 2.03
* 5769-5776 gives 2.08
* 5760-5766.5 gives 2.04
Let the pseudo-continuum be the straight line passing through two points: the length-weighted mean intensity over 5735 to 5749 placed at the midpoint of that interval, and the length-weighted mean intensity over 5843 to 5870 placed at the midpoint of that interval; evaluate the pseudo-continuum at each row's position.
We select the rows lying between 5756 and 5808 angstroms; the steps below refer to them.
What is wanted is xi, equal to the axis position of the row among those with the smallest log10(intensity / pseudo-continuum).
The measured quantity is 5785.80 angstroms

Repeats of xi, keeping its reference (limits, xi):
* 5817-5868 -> 5866.29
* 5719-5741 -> 5735.40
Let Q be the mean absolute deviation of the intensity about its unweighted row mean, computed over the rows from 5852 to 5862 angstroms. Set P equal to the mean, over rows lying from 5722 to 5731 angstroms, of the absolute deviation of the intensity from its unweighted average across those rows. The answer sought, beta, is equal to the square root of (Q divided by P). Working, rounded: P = 0.27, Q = 0.36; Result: 1.14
